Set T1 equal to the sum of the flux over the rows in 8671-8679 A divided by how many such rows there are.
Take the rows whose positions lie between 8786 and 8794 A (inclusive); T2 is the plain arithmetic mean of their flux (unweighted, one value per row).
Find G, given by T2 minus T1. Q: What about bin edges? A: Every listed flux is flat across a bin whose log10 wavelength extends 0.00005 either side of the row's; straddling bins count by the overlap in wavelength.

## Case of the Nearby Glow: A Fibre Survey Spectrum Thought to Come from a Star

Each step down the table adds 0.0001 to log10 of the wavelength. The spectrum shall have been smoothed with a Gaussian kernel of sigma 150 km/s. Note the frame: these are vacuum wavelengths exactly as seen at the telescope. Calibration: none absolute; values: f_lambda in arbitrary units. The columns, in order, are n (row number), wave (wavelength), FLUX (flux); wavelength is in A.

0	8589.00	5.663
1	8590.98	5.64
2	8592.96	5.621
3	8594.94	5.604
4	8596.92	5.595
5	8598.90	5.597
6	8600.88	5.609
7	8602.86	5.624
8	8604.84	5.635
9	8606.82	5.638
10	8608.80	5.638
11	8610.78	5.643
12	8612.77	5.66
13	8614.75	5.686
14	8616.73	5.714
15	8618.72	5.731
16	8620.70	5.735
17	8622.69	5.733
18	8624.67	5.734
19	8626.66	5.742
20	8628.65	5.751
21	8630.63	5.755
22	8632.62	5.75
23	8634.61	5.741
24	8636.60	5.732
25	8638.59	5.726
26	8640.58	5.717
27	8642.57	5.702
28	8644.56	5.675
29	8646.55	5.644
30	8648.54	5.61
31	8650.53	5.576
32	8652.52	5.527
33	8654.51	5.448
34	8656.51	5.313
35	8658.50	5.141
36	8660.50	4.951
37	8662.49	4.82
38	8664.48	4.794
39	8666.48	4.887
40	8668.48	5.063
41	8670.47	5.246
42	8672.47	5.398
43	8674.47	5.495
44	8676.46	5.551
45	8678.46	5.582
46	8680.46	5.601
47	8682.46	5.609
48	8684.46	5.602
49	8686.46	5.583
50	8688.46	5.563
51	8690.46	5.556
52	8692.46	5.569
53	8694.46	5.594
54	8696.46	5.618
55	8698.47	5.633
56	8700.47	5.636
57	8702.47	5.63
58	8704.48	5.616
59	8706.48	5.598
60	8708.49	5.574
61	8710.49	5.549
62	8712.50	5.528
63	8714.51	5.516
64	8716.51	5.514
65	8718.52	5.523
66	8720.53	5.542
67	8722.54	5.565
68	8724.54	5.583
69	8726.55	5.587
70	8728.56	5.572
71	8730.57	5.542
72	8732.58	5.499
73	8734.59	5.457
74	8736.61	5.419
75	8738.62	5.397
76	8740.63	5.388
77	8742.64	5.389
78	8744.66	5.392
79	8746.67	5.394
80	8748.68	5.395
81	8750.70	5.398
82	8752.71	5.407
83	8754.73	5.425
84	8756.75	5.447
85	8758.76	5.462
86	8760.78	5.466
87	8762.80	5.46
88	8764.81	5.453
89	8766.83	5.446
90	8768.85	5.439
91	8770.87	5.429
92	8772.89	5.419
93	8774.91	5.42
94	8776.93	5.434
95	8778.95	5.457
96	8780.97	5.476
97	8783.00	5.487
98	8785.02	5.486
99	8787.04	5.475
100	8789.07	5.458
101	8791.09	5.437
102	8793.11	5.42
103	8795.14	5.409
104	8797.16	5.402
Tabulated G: -0.06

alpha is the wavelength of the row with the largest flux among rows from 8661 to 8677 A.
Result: 8676.46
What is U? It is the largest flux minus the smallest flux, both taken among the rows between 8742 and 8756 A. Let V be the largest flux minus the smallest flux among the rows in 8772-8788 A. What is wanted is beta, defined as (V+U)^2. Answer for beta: 0.01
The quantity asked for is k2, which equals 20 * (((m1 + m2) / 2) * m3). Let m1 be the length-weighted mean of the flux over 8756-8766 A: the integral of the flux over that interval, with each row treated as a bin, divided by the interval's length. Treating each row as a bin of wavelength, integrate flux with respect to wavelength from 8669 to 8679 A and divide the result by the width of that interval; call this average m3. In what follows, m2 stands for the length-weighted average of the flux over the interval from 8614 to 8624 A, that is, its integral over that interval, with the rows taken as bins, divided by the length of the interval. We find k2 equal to 608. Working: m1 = 5.46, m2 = 5.72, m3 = 5.43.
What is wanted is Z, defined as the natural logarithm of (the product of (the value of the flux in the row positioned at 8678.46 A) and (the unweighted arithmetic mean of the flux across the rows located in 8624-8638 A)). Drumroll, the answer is 3.47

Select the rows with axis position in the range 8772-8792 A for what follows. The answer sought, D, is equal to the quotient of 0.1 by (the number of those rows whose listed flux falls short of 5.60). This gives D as 0.0100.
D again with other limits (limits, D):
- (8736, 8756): 0.0100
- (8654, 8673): 0.0100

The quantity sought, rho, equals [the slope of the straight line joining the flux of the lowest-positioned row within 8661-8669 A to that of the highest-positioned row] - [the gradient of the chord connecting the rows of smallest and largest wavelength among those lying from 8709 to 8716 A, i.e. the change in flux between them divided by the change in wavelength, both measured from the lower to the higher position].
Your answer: 0.05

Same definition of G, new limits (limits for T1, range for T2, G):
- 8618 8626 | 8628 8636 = 0.02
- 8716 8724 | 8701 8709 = 0.07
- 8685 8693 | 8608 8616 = 0.09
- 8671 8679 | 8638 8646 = 0.20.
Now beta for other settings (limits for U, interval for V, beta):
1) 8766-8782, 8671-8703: 0.09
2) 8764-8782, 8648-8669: 0.76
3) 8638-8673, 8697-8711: 1.04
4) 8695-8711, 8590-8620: 0.05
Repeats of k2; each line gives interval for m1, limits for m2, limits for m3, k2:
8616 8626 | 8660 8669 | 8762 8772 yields 578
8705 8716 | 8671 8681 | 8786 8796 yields 602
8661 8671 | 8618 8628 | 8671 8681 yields 589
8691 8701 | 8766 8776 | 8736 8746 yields 596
